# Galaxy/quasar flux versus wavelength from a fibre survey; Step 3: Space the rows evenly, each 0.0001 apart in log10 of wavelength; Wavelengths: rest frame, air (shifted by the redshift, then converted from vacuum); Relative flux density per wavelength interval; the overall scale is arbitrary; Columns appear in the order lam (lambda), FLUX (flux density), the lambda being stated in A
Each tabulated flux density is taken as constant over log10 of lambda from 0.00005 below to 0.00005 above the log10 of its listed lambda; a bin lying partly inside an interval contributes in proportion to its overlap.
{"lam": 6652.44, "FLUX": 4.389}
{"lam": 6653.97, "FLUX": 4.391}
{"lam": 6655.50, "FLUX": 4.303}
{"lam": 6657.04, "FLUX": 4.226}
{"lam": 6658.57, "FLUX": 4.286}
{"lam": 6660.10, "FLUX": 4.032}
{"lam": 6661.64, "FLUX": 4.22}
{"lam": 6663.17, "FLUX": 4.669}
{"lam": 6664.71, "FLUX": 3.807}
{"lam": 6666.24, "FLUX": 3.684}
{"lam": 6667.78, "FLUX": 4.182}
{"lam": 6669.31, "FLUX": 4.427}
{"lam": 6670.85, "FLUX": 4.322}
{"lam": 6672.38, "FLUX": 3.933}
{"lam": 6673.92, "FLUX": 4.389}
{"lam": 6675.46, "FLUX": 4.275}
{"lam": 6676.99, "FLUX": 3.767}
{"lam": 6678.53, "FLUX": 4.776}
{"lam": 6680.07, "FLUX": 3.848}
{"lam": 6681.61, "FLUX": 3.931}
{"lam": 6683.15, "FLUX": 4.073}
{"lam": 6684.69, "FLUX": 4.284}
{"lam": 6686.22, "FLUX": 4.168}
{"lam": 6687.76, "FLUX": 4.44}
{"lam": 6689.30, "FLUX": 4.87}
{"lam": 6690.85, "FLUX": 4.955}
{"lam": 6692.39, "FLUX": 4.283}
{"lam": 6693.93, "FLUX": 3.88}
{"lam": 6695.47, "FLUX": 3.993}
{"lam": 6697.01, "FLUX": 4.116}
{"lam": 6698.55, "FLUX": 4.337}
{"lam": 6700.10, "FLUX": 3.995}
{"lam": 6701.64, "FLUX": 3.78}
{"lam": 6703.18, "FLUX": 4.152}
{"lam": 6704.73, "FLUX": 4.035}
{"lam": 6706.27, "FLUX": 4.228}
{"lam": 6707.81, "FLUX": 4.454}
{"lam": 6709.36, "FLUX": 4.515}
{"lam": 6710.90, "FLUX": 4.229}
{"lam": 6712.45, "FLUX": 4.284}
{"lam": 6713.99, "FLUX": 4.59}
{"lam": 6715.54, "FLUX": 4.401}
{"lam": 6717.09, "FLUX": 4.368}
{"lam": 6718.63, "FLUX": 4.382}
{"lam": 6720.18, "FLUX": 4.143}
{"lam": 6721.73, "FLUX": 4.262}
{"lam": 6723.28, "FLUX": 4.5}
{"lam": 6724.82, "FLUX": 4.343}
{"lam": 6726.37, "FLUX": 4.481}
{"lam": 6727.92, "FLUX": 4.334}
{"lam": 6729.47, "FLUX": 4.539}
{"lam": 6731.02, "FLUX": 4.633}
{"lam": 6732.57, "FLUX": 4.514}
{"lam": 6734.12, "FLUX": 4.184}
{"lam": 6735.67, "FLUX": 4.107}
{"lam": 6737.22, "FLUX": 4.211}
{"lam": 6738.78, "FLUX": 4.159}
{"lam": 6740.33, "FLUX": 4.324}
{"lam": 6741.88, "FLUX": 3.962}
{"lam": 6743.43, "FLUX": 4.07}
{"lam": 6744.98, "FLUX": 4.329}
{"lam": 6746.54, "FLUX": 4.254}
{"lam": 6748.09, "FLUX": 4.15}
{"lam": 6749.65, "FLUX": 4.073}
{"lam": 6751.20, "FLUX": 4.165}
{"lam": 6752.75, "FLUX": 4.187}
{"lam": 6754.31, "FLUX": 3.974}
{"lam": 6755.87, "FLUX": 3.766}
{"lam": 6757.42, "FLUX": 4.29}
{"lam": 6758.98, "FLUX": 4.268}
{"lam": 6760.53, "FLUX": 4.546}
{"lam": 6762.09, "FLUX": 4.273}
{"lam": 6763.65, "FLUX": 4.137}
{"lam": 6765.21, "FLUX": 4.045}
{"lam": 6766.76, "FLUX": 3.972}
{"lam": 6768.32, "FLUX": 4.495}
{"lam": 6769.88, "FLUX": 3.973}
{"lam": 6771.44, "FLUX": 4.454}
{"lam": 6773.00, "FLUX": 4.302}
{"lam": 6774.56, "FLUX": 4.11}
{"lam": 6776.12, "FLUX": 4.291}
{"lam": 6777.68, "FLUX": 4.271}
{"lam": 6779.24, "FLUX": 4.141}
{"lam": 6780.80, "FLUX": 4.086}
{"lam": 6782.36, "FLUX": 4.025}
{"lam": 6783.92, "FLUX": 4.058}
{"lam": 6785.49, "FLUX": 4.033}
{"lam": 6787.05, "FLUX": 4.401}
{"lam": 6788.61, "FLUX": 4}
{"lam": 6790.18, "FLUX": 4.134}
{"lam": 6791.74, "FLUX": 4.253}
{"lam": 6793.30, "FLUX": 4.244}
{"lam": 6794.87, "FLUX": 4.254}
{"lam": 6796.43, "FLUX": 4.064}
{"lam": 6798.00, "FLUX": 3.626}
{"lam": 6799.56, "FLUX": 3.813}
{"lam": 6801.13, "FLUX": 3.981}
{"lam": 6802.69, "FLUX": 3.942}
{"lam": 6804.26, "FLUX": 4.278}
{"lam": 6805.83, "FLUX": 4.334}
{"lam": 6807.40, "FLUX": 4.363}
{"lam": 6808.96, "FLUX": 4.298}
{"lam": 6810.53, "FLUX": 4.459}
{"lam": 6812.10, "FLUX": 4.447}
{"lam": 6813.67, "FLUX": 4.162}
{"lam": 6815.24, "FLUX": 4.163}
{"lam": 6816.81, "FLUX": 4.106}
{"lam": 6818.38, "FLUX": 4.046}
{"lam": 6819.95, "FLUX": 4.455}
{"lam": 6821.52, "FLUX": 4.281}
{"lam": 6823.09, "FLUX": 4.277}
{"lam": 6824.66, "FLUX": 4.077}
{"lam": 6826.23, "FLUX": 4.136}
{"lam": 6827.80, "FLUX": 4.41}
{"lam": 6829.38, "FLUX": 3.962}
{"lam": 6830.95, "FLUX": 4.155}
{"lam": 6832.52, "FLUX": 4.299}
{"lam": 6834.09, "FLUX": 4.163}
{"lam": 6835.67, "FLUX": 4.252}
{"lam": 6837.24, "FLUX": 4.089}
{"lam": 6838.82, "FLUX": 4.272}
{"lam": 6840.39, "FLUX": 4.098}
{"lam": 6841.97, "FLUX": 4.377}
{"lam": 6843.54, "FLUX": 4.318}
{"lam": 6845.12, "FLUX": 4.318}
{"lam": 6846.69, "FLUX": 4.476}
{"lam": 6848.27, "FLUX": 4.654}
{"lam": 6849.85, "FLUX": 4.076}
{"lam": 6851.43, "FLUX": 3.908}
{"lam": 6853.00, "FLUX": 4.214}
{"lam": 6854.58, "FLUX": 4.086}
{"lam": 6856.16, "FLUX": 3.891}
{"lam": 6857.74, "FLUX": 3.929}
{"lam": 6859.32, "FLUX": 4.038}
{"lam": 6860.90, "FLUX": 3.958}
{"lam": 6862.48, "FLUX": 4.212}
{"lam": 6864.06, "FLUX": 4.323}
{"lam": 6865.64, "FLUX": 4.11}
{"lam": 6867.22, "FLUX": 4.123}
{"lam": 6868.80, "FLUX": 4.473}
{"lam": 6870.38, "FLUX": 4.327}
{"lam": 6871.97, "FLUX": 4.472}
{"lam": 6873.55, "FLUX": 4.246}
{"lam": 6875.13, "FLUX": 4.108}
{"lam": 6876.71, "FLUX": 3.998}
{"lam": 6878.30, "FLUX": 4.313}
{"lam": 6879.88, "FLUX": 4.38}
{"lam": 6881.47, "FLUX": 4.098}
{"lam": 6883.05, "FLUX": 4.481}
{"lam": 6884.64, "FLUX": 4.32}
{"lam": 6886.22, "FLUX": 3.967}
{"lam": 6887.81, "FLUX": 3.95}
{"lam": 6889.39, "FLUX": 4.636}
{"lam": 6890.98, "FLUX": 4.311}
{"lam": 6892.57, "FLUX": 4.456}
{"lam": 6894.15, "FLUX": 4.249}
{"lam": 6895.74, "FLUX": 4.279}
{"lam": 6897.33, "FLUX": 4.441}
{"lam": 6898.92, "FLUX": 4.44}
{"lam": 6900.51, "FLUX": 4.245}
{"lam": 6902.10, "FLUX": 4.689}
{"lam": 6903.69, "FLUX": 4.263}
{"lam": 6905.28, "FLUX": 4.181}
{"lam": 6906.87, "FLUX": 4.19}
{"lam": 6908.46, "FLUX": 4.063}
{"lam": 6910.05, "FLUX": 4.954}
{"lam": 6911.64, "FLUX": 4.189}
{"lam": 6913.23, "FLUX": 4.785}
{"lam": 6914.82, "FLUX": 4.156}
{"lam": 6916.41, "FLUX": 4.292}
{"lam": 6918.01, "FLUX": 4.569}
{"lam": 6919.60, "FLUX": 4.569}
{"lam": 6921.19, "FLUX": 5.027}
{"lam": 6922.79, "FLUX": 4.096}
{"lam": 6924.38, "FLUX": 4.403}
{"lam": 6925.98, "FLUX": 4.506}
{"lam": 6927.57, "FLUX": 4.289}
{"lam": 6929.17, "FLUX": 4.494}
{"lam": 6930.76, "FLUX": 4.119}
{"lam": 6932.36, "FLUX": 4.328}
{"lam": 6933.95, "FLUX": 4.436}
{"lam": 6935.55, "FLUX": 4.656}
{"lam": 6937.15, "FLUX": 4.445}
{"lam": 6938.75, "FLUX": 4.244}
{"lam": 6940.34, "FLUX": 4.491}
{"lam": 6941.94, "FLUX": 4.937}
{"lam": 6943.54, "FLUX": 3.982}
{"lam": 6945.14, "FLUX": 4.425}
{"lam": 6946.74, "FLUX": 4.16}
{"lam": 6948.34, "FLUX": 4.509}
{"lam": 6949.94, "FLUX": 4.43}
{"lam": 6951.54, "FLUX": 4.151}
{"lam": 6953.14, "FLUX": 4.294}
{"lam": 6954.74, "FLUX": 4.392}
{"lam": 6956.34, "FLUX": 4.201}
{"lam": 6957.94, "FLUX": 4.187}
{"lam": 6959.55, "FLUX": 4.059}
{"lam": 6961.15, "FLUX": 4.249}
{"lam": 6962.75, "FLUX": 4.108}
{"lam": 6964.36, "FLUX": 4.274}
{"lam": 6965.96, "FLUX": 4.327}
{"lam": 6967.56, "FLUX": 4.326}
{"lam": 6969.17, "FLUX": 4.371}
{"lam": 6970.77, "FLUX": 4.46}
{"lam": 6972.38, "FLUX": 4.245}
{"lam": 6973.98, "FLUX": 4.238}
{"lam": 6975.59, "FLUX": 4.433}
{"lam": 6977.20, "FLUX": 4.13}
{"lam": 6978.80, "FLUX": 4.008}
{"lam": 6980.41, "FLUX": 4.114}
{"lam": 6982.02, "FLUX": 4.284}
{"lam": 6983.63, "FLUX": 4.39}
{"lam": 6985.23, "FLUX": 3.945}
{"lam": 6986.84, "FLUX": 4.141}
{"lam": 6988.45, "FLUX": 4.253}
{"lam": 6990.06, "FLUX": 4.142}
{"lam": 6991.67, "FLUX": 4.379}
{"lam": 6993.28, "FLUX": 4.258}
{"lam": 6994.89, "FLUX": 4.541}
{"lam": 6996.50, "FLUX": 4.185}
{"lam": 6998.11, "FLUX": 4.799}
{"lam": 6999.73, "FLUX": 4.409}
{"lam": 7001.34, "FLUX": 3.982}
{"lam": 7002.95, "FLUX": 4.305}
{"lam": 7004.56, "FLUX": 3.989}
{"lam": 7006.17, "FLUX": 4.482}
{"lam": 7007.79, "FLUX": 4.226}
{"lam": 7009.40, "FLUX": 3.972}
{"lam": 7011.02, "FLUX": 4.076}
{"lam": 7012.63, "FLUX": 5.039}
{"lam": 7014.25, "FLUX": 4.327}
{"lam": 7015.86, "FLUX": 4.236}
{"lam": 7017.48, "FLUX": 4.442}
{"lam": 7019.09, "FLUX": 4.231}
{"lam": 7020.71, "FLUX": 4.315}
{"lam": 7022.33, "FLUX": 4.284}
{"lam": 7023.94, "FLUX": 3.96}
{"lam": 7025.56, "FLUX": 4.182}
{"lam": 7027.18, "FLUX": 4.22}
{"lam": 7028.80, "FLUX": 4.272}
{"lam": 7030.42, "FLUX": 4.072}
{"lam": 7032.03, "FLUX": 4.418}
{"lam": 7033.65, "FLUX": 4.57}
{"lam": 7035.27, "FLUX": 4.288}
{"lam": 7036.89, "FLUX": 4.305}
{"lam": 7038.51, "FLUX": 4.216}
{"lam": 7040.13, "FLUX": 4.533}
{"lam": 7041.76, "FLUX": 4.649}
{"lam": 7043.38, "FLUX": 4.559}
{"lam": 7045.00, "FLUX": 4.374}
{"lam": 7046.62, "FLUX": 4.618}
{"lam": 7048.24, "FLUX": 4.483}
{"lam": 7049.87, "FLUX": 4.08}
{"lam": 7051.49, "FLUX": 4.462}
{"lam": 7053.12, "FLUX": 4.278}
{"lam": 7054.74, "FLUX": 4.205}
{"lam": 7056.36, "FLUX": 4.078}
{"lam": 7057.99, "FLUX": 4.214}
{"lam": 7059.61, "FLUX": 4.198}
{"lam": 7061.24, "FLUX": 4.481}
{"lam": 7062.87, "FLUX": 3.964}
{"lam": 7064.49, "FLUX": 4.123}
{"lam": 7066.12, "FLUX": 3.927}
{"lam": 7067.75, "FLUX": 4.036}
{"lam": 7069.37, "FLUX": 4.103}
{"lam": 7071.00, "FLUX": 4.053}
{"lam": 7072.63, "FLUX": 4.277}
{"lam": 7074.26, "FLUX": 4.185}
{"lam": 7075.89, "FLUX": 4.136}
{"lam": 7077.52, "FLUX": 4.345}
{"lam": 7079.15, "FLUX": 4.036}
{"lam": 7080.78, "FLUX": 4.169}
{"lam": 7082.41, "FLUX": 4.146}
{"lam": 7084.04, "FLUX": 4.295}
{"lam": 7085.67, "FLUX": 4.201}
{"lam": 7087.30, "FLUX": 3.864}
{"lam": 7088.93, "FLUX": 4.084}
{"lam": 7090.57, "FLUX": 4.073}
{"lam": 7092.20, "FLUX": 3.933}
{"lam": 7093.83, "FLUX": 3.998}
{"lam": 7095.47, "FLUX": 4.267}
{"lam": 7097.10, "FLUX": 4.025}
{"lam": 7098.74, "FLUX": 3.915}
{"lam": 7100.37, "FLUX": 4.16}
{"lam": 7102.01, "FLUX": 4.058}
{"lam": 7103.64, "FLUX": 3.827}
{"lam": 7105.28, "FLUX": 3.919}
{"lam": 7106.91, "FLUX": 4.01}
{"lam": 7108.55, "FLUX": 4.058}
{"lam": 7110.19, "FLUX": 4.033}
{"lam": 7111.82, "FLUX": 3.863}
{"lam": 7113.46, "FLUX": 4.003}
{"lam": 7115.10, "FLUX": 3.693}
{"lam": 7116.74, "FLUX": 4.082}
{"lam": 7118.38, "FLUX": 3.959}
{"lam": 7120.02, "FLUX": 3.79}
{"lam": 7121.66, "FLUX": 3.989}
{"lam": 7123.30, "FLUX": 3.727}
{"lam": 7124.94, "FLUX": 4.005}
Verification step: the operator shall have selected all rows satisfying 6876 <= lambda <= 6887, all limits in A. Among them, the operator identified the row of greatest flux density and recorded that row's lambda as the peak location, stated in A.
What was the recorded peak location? 6883.05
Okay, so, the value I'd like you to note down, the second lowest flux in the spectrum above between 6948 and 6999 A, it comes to 4.008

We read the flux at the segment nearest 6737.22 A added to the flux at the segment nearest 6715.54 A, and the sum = 8.61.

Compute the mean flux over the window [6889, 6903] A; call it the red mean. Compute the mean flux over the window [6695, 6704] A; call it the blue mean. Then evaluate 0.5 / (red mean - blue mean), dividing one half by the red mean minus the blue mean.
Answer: 1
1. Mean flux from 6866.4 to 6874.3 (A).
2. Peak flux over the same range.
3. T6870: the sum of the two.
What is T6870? 8.80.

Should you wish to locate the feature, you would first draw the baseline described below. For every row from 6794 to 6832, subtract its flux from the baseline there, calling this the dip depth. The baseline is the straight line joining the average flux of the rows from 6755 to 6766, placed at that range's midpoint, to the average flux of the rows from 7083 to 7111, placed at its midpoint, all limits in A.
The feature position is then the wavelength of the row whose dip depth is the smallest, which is 6819.95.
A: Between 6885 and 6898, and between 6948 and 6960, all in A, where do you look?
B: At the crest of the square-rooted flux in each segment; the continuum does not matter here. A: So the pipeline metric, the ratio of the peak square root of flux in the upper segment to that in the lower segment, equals 0.986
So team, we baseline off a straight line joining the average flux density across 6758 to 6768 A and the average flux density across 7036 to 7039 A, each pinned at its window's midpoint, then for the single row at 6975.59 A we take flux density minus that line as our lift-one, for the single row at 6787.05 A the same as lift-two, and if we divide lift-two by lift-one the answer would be 1.0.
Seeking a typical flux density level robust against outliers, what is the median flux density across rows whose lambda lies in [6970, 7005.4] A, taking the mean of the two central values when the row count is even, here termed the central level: 4.25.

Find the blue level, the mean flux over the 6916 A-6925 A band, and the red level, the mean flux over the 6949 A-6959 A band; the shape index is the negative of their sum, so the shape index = -8.77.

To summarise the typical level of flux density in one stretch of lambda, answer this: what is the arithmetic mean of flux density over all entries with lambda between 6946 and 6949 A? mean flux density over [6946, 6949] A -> 4.33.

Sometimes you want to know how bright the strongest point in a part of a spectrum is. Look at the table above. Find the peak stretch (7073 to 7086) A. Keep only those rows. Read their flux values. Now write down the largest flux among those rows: 4.345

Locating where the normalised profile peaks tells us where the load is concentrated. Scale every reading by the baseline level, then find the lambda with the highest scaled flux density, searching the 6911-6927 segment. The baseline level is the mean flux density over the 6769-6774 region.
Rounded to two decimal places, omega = 6921.19 A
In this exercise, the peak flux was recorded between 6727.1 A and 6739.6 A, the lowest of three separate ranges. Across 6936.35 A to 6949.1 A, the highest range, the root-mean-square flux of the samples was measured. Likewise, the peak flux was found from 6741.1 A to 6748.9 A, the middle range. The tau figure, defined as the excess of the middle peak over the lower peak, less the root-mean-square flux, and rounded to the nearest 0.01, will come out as -4.71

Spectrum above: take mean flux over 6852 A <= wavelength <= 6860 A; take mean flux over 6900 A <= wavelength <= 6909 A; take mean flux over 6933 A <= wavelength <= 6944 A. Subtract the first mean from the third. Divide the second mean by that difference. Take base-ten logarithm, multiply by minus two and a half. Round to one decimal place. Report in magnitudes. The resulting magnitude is -2.5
